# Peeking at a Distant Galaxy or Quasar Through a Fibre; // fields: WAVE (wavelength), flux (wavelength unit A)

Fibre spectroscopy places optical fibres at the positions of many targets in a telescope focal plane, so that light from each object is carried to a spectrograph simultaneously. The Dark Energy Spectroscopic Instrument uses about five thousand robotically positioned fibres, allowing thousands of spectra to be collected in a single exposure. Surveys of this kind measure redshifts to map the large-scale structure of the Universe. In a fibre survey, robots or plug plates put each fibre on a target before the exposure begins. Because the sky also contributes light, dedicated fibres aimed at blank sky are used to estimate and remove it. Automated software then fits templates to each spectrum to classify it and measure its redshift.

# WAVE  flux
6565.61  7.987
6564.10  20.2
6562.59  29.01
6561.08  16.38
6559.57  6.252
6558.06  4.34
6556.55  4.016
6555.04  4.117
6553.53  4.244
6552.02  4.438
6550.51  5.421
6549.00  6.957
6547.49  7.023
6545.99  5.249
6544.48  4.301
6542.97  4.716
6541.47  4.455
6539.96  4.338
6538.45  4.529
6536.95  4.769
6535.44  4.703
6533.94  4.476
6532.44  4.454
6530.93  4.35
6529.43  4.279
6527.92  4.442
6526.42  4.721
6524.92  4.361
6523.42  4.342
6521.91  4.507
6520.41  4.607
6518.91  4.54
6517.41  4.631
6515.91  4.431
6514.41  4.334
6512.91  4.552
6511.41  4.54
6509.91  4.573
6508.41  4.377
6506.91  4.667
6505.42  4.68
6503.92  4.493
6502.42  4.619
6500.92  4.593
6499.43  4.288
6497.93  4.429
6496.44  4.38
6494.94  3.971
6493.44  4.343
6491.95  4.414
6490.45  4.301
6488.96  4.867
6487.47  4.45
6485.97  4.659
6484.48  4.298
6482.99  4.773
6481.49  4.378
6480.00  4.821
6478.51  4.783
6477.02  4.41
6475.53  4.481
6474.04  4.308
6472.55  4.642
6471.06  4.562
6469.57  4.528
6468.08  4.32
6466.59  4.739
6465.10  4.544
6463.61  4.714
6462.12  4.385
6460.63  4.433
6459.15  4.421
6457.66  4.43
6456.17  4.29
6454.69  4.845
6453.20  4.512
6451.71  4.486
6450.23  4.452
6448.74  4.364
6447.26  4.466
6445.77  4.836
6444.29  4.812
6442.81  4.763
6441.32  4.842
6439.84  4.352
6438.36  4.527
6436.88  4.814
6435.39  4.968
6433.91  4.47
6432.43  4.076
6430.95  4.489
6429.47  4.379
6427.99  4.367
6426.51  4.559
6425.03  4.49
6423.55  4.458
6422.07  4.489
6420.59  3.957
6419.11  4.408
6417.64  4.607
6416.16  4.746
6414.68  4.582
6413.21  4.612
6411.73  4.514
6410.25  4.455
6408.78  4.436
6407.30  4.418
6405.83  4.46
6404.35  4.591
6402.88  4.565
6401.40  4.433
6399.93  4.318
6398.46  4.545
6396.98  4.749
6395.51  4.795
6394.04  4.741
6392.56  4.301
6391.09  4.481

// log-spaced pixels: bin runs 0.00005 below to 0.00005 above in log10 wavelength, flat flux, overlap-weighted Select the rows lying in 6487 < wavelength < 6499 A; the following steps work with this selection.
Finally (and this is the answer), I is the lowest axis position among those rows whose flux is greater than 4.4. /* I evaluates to 6487.47 A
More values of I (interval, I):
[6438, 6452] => 6438.36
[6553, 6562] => 6559.57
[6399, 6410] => 6401.40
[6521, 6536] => 6521.91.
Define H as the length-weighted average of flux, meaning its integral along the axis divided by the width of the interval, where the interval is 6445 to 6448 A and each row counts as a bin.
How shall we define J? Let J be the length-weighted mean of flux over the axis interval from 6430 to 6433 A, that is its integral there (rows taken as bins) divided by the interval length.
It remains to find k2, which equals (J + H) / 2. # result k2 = 4.48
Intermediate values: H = 4.65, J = 4.30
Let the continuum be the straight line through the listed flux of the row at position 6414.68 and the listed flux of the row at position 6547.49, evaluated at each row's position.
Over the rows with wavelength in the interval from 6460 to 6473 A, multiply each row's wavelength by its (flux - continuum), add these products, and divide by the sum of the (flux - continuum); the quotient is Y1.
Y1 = 6466.7 A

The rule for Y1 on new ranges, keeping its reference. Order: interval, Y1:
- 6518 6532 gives 6525.2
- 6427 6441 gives 6433.8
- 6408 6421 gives 6420.1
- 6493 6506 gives 6499.2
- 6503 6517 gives 6510.2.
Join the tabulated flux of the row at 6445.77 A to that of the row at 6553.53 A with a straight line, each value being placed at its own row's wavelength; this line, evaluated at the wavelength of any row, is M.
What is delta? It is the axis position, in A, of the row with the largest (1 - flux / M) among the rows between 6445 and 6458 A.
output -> 6456.17 A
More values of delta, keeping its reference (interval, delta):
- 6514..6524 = 6514.41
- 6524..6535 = 6529.43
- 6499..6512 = 6499.43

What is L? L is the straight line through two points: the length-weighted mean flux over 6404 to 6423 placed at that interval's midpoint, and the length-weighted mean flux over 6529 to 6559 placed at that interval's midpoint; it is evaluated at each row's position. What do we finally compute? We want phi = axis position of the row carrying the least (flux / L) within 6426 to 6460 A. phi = 6432.43 A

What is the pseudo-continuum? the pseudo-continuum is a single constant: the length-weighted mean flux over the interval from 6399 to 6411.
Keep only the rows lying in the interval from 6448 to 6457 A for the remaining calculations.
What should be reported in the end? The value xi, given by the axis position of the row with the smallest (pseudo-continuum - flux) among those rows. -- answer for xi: 6454.69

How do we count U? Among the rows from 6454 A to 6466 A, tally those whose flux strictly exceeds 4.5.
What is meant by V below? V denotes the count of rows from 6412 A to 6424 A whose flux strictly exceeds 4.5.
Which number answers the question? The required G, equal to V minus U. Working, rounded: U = 3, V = 4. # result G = 1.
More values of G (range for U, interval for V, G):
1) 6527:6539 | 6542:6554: 2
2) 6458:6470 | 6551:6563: -1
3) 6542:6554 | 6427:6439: -2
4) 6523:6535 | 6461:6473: 5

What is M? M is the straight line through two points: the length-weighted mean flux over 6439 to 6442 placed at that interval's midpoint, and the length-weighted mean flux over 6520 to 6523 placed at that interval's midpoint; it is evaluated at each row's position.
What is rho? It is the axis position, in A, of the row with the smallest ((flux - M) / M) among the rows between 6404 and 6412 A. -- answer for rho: 6407.30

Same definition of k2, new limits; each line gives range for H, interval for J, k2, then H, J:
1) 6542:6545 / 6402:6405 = 4.55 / 4.53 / 4.57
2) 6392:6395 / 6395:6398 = 4.64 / 4.55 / 4.74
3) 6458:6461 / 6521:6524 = 4.43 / 4.43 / 4.43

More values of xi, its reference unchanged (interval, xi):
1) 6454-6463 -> 6454.69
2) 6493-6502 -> 6500.92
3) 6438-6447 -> 6441.32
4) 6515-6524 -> 6517.41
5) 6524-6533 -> 6526.42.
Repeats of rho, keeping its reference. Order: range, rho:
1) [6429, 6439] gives 6432.43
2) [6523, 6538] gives 6529.43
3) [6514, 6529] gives 6514.41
